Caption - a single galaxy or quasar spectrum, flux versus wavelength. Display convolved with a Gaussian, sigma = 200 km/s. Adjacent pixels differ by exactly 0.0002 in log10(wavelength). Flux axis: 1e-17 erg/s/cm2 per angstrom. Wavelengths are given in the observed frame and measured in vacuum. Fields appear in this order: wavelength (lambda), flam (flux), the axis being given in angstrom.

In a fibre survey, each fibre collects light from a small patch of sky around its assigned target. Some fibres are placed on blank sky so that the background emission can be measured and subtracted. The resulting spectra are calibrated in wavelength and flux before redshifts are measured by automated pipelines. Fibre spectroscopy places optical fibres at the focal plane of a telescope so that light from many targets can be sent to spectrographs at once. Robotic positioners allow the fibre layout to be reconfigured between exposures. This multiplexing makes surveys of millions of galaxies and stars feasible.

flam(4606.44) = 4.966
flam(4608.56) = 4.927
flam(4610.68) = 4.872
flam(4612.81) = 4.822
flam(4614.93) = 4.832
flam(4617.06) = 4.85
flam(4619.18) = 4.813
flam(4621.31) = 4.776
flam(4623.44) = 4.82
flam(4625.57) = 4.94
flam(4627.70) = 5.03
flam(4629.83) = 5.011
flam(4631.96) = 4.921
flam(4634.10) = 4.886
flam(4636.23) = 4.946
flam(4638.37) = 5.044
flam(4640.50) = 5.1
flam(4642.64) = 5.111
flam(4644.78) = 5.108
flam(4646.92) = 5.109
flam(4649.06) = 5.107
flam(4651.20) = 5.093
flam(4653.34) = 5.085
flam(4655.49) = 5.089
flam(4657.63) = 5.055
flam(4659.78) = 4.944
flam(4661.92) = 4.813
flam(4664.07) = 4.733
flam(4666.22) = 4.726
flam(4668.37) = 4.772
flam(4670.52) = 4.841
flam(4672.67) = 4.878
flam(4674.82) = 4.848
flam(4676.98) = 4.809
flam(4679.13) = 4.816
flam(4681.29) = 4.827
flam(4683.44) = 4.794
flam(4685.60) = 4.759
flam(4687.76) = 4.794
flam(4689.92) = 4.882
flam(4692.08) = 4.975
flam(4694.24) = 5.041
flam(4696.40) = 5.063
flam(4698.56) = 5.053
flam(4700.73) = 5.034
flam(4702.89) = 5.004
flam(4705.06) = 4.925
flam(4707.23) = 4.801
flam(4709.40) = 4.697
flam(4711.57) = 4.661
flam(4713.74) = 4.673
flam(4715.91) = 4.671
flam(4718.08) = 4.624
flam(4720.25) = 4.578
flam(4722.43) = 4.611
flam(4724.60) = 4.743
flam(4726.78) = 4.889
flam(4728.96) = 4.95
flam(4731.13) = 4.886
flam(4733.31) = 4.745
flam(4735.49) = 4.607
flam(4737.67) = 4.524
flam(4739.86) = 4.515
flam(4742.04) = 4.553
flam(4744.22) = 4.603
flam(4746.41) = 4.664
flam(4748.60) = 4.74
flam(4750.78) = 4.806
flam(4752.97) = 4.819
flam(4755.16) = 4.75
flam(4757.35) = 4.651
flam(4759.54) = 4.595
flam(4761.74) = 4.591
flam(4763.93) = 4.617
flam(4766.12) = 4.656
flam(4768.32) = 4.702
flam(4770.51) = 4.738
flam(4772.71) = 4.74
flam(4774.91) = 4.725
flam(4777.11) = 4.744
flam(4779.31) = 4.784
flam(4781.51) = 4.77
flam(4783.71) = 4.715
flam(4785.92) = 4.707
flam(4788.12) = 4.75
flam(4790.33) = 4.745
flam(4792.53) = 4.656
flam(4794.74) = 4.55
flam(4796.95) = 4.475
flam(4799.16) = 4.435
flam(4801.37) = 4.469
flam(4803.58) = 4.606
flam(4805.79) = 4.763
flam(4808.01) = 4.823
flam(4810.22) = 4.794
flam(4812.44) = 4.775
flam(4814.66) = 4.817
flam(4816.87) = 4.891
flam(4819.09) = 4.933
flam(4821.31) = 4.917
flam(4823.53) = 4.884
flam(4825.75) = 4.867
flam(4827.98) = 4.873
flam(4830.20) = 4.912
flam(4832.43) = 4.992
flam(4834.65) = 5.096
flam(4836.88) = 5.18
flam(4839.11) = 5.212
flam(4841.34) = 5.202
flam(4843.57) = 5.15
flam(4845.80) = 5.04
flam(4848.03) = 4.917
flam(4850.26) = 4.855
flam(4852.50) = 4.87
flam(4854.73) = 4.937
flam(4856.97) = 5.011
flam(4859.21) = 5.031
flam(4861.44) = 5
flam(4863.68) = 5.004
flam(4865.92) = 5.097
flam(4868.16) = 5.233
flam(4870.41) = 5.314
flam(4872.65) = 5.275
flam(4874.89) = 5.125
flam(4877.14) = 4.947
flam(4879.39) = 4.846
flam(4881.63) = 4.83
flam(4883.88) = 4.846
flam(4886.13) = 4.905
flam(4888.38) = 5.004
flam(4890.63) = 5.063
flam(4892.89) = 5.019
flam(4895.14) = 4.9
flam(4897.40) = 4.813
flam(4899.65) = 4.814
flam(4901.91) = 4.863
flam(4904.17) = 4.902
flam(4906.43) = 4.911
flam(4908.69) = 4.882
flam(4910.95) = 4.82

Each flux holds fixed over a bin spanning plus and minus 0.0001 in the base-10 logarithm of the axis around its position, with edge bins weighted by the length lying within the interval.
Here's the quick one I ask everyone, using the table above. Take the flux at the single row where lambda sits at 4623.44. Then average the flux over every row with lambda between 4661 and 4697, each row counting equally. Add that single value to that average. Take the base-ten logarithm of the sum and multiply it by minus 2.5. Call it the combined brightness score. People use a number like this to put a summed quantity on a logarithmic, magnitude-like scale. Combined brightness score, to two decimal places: -2.46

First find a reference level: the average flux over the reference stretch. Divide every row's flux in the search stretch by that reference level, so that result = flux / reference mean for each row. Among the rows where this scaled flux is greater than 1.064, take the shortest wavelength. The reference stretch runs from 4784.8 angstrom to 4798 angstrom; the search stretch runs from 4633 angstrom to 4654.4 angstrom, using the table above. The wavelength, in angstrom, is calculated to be 4636.23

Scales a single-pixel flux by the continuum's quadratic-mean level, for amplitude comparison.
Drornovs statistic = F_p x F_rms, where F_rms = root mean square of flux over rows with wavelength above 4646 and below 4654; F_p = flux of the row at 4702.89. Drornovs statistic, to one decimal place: 25.5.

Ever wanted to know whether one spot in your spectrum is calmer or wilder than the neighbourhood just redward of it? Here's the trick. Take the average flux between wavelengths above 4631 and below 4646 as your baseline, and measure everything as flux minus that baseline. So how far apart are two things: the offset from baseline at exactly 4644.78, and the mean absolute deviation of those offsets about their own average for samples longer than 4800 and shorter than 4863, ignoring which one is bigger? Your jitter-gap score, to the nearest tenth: 0.0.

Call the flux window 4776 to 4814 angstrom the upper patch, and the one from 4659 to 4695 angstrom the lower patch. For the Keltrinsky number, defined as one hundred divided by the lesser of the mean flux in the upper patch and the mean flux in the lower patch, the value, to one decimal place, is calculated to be 21.4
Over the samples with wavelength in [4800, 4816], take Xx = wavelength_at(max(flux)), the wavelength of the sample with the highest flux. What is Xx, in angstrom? 4808.01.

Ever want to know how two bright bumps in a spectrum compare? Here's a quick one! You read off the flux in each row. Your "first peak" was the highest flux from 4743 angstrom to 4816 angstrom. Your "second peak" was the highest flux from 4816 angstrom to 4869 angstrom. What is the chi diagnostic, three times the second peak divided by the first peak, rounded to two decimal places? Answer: 3.26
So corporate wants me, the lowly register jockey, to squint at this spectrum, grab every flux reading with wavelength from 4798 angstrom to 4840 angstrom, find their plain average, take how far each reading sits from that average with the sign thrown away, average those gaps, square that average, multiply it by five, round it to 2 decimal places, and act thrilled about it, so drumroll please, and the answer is 0.10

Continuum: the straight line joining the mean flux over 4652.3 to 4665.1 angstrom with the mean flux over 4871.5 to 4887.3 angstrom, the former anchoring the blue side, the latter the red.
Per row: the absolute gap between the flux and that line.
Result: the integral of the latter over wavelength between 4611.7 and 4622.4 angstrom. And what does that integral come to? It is 1.4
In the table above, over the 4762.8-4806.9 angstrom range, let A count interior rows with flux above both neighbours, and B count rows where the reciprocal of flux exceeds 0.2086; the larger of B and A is 20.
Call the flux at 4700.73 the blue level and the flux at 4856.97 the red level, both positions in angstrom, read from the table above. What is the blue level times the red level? 25.2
